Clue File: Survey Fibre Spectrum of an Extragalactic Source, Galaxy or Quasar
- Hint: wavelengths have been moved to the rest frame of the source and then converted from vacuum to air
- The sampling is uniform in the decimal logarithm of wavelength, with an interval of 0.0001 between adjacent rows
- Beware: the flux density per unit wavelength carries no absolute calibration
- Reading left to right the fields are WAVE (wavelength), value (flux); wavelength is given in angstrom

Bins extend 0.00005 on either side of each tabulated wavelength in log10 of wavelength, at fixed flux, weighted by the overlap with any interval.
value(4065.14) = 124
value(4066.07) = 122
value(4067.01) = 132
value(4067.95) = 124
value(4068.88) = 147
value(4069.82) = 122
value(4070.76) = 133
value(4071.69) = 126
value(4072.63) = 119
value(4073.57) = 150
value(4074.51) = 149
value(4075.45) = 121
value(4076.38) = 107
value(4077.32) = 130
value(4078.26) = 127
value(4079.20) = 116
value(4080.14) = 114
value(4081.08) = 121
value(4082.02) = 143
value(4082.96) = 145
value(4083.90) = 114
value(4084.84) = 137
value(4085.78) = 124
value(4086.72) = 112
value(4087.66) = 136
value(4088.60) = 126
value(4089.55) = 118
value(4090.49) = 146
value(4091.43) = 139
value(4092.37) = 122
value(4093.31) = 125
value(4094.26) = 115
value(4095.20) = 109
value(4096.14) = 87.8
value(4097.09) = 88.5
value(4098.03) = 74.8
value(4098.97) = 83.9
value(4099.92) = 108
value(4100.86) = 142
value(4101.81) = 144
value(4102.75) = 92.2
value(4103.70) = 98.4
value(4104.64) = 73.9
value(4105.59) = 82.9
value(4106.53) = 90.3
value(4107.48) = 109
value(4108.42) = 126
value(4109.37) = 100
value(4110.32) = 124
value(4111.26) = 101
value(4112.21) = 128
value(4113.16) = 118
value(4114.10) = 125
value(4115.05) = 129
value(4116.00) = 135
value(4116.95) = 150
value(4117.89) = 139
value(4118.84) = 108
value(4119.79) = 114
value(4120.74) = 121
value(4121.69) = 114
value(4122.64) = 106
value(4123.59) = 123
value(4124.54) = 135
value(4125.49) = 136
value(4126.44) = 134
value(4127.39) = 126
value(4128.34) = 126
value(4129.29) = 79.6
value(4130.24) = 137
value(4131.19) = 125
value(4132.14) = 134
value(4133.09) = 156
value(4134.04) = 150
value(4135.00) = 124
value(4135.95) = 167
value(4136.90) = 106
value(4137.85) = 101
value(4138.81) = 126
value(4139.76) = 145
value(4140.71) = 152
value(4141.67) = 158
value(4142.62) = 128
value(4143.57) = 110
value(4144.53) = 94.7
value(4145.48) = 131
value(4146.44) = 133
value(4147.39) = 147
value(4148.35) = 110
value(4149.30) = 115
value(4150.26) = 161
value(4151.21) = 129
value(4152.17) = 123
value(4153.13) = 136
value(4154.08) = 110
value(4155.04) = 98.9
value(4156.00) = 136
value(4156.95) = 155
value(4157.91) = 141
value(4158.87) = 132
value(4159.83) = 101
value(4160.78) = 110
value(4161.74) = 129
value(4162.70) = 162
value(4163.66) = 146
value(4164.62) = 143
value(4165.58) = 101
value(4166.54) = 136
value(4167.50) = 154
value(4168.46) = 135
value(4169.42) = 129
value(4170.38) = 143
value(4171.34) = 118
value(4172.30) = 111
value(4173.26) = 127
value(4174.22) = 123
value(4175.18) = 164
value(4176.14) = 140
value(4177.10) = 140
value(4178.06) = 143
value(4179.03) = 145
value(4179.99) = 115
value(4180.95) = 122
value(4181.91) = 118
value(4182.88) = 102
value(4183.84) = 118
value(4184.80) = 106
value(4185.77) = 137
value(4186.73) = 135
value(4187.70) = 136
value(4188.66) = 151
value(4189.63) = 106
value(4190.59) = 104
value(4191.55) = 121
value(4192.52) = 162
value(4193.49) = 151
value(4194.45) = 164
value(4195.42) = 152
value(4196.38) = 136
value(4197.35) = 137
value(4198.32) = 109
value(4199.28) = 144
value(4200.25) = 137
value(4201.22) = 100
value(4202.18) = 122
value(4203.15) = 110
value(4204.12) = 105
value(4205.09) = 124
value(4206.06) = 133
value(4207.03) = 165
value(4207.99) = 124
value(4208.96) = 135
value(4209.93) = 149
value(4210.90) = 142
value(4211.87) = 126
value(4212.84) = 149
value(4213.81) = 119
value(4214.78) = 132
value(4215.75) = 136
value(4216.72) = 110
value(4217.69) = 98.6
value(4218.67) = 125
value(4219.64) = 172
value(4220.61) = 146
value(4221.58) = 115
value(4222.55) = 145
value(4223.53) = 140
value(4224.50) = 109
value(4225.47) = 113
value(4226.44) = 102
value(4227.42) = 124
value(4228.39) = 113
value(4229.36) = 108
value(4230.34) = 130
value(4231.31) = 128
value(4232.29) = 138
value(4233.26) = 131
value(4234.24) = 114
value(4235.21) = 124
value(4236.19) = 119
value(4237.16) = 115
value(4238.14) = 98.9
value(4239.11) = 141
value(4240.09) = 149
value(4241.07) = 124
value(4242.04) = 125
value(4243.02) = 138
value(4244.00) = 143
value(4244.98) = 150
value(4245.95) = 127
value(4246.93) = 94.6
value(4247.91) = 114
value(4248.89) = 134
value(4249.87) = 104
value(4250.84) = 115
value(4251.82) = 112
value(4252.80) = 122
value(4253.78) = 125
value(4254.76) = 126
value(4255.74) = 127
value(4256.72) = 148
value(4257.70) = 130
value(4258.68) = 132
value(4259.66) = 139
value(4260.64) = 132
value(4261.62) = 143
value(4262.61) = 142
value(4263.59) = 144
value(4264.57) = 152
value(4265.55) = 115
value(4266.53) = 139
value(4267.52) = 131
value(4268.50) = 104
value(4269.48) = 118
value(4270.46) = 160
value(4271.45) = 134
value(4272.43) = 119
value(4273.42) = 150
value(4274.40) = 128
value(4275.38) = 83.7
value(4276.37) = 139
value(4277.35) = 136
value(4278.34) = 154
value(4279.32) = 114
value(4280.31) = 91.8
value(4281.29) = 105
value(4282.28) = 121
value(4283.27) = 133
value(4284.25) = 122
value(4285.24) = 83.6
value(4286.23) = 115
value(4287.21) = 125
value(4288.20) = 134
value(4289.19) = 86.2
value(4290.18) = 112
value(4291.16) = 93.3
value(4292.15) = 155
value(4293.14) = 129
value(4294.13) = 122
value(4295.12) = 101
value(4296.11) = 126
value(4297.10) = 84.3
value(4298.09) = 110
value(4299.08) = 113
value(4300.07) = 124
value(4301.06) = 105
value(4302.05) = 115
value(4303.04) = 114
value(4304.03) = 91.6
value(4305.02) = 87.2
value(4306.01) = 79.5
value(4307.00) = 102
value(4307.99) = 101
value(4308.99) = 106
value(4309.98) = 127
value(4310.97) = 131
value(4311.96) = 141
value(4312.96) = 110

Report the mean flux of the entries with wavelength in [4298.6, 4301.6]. 114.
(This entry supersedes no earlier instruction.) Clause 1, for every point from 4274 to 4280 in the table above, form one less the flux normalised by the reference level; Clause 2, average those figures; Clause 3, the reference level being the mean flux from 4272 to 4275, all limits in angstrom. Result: 0.05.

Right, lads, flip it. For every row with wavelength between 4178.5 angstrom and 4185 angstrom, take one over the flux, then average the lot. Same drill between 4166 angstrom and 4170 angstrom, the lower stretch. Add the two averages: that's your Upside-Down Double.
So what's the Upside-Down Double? 0.0158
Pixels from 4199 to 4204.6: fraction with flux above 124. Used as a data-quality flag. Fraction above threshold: 0.33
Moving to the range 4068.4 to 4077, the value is 0.56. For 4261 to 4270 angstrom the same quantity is 0.67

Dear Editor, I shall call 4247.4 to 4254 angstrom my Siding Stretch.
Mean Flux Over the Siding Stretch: 118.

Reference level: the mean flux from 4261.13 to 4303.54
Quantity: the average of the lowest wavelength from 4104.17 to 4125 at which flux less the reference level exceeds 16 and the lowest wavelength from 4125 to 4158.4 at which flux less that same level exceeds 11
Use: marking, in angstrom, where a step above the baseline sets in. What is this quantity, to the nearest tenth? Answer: 4121.2 angstrom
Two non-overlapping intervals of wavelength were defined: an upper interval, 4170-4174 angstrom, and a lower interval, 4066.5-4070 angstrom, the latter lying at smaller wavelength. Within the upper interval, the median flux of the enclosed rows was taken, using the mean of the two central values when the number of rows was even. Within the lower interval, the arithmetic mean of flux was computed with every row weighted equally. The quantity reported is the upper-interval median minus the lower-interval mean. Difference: -9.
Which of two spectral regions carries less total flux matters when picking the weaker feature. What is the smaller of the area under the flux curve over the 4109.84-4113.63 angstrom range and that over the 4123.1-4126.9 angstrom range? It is 446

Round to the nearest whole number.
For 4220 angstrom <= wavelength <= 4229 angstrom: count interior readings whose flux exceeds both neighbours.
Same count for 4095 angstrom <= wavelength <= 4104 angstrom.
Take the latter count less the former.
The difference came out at -1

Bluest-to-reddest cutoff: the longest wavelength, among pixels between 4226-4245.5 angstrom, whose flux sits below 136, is 4242.04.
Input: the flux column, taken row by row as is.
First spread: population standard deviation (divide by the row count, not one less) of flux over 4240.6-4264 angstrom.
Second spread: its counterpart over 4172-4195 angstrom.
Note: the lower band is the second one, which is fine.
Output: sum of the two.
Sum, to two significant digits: 33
